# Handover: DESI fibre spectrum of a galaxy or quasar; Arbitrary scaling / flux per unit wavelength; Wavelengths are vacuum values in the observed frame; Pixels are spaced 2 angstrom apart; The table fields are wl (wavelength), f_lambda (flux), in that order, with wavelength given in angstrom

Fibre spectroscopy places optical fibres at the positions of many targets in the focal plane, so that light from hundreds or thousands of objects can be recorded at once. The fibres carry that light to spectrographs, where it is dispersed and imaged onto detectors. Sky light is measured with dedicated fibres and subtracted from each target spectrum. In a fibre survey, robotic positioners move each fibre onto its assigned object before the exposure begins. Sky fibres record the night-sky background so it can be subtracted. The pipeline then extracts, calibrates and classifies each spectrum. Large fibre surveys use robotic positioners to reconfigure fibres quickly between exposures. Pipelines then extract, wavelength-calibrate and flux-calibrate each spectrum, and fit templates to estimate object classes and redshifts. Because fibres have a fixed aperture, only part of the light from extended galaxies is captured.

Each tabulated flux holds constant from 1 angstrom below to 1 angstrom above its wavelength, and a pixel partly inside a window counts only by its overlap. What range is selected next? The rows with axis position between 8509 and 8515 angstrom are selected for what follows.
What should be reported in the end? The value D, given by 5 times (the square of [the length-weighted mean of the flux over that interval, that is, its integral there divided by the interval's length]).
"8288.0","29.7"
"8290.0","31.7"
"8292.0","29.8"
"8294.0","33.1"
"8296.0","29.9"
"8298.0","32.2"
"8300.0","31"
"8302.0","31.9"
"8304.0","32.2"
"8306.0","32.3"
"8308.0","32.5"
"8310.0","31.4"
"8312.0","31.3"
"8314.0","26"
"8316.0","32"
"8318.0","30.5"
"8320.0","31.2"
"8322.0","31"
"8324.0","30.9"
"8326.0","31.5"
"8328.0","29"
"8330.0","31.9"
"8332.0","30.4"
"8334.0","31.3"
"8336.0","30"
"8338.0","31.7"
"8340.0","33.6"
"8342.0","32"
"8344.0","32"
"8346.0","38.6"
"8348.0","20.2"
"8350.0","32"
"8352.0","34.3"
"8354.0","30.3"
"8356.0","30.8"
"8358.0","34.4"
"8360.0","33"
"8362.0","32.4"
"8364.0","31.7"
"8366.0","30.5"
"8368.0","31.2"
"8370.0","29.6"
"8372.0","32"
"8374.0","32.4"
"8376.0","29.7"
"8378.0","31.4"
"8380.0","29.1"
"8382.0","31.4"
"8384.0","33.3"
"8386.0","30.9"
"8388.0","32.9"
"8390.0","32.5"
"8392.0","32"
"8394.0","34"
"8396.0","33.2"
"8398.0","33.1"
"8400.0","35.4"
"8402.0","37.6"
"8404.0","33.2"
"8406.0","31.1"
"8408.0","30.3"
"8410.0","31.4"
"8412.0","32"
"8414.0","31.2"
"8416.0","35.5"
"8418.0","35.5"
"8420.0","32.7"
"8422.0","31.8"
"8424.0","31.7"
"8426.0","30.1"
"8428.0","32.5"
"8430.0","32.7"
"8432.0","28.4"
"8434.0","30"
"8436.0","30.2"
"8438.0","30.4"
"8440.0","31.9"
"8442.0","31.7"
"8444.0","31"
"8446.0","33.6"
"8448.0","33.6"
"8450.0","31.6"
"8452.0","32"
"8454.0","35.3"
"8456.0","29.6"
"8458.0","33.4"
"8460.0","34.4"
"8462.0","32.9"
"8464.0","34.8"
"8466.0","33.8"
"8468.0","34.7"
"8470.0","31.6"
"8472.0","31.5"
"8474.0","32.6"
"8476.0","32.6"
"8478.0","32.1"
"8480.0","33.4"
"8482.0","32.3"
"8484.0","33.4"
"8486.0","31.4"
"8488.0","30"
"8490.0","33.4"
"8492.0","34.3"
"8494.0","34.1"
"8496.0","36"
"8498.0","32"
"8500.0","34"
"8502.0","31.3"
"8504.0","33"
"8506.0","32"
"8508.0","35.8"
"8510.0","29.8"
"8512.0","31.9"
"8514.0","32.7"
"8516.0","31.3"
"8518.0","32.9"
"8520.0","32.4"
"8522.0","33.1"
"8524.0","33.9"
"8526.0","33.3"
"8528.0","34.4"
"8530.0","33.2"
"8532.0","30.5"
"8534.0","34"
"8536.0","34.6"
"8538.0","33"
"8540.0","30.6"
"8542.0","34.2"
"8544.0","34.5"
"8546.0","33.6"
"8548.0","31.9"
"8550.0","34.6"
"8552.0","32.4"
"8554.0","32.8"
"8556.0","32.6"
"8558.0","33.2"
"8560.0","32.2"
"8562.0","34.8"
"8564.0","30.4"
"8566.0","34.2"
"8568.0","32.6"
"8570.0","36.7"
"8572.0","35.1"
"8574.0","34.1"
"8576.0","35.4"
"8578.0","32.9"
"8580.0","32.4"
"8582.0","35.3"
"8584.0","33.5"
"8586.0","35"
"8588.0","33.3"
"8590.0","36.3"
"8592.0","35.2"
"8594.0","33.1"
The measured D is 4951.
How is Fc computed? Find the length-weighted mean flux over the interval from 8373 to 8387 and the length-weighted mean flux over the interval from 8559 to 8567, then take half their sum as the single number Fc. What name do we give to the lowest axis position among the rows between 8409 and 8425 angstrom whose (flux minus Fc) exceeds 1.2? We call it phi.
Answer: 8416.0 angstrom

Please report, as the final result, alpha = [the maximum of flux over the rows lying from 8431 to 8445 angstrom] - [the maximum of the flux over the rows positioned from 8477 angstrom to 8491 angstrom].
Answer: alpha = -1.5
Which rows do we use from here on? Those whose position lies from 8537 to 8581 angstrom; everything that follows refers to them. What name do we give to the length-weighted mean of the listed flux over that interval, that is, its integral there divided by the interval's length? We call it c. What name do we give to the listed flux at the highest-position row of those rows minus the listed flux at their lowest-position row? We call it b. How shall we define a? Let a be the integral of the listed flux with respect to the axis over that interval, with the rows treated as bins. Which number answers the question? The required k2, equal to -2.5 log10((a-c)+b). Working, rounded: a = 1468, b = -0.6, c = 33.4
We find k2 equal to -7.89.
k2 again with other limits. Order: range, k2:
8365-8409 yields -7.85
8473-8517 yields -7.87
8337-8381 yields -7.83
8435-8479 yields -7.87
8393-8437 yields -7.86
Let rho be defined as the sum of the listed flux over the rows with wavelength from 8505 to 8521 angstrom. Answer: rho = 259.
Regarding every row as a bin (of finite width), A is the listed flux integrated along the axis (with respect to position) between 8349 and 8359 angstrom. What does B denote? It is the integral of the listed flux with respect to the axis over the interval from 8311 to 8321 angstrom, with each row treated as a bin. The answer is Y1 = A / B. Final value 1.07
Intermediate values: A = 324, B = 302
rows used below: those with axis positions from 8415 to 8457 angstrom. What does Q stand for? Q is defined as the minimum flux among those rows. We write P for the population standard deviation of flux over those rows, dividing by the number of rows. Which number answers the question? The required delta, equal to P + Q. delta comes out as 30.3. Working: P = 1.9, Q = 28.4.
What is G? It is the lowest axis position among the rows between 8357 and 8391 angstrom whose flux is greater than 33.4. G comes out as 8358.0 angstrom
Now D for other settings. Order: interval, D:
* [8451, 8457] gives 5216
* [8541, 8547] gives 5814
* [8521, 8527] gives 5589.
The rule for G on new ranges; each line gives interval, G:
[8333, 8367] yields 8340.0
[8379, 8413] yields 8394.0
